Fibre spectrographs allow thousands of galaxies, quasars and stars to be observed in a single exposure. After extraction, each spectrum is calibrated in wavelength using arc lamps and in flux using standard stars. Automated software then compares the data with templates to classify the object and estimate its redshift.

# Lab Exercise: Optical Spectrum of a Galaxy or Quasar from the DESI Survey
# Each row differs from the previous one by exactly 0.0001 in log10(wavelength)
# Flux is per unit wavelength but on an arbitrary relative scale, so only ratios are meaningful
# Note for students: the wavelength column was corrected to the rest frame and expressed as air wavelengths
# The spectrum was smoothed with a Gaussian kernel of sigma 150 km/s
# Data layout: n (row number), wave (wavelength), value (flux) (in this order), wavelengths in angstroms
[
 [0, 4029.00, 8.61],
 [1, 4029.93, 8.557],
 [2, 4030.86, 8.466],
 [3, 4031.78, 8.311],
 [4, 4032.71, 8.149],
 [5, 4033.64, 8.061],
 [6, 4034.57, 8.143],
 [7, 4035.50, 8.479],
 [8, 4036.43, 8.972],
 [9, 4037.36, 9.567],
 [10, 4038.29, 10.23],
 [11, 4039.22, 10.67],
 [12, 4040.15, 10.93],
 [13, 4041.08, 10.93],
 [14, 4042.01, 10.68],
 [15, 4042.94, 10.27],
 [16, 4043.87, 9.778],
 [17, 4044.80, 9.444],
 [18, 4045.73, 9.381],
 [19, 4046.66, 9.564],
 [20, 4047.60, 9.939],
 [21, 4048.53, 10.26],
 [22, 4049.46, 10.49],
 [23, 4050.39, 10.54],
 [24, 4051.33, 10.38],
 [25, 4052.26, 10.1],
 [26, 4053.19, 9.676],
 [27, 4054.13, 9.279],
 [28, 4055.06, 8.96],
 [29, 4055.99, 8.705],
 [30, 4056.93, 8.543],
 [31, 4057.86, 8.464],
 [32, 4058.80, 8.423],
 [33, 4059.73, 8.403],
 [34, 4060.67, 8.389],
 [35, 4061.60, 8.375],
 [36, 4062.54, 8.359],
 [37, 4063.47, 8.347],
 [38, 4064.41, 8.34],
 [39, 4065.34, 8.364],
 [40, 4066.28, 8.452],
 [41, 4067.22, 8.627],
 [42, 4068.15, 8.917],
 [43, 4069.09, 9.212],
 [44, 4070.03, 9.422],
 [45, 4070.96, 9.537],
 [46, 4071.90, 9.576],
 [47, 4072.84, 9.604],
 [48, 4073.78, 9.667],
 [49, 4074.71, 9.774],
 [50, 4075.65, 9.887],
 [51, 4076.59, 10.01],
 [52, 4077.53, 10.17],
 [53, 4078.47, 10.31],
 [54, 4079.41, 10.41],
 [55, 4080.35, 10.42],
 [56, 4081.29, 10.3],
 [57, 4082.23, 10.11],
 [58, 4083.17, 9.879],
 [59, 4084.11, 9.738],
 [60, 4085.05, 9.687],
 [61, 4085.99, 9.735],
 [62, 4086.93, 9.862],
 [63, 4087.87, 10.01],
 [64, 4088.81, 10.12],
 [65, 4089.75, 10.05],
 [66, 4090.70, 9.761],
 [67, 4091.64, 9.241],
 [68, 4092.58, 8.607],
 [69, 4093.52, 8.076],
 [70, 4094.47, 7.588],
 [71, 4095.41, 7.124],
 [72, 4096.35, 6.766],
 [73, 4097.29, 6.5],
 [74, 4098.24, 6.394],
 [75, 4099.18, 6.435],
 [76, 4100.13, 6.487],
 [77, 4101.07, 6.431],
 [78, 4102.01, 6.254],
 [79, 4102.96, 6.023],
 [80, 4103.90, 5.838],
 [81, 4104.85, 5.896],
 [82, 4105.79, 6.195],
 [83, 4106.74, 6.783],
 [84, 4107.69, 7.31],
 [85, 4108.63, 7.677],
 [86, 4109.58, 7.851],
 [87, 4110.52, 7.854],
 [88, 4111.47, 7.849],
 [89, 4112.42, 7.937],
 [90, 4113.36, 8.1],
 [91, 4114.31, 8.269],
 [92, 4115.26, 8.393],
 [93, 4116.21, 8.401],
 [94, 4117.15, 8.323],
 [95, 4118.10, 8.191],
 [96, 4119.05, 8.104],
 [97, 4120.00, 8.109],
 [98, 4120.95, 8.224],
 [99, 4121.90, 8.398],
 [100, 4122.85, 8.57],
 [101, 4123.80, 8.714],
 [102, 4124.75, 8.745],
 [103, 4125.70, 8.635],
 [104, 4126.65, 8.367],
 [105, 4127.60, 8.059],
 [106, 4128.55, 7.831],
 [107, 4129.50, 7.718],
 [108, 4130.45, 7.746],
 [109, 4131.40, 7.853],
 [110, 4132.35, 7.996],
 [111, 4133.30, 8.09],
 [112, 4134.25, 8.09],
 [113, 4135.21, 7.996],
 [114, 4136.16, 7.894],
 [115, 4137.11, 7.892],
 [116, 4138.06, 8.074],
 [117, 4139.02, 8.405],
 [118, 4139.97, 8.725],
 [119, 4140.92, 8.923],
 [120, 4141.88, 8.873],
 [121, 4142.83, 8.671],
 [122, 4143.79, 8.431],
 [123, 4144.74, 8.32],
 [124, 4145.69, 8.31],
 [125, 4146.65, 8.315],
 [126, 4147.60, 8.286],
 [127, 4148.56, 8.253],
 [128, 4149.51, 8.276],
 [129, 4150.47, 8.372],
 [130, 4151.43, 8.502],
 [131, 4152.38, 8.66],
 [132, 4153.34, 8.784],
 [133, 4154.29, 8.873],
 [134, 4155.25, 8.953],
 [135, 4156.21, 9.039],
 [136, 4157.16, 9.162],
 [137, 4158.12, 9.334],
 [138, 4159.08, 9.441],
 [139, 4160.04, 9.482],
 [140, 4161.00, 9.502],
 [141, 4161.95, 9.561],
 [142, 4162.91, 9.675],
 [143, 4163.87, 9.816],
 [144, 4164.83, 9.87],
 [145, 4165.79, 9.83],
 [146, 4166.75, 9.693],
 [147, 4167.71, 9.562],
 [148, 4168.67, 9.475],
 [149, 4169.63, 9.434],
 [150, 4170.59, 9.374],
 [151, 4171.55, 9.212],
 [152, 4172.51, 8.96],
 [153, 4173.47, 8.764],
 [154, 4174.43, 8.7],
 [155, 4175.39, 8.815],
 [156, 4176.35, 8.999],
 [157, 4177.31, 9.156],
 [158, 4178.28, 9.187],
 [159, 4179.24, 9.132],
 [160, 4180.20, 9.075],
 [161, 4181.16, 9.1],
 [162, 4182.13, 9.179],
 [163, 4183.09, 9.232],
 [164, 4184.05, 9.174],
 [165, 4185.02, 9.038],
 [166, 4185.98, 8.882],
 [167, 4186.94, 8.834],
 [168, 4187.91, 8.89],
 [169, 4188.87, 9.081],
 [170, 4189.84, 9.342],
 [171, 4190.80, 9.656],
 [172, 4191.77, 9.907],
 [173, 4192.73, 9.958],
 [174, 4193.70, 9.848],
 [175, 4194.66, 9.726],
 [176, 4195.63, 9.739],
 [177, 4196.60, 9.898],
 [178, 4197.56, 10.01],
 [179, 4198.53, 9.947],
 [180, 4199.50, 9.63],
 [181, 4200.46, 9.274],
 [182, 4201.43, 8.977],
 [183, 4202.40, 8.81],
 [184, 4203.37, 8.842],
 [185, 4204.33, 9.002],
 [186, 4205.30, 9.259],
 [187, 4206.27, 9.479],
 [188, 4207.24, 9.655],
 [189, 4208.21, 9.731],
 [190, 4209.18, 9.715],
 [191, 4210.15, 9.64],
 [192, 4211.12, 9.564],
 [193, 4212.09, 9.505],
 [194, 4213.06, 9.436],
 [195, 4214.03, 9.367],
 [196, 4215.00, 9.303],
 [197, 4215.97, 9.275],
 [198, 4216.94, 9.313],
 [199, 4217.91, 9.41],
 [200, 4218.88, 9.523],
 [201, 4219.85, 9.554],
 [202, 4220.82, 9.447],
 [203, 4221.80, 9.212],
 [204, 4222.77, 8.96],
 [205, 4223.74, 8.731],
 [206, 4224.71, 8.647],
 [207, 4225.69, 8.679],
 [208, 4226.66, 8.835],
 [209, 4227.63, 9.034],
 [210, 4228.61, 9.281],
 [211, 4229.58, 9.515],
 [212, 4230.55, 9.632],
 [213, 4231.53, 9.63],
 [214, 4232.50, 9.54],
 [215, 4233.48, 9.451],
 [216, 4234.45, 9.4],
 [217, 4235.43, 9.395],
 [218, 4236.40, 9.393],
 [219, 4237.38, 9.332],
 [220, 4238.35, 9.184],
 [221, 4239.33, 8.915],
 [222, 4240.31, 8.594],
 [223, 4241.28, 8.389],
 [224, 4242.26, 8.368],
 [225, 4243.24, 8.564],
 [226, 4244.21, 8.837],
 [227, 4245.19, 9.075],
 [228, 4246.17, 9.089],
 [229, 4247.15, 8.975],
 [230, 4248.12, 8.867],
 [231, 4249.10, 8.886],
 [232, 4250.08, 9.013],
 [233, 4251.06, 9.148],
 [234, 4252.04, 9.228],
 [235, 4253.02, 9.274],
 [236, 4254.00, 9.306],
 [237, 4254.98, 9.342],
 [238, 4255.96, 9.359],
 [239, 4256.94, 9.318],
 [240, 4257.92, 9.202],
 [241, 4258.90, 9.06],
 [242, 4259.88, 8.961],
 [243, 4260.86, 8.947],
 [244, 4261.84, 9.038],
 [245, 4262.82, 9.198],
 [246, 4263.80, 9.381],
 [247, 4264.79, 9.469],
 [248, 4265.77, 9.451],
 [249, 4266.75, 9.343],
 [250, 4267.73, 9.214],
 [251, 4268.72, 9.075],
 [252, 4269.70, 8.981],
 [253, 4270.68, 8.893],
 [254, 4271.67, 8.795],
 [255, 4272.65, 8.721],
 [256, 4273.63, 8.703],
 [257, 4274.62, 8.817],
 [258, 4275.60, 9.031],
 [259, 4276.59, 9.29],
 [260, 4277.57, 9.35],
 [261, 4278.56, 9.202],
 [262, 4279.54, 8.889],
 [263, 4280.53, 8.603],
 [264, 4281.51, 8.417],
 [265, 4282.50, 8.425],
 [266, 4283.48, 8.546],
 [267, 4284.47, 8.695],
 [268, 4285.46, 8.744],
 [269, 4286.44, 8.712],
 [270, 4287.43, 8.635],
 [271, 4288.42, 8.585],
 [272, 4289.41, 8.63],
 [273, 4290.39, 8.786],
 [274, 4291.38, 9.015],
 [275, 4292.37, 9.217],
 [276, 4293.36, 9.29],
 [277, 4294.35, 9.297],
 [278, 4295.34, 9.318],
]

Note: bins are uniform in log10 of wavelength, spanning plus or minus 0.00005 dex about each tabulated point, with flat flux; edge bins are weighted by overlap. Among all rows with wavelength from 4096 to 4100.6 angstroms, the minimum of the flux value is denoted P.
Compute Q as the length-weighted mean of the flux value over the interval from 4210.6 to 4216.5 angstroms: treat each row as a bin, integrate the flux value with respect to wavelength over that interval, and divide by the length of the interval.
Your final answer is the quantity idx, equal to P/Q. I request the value 0.68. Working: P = 6.394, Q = 9.4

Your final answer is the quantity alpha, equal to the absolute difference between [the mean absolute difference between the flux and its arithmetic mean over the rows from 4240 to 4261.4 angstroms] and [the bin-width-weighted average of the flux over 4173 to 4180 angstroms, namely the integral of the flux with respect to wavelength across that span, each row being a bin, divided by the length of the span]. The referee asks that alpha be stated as 8.74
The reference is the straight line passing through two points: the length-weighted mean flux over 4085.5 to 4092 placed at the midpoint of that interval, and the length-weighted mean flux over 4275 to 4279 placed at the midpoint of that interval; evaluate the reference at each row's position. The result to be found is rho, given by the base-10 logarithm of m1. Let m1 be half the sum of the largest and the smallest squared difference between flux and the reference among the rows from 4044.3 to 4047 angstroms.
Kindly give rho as -0.6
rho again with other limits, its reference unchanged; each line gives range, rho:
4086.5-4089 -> -1.4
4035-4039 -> 0.1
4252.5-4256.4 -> -2.4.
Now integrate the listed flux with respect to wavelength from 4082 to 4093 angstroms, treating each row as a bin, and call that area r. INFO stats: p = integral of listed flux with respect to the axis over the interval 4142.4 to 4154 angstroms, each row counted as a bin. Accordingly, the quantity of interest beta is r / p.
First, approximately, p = 98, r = 107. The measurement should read 1.09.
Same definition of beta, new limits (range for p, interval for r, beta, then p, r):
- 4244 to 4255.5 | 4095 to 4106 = 0.67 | 105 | 70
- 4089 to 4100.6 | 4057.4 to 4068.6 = 1.05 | 91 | 95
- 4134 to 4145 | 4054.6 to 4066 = 1.05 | 92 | 97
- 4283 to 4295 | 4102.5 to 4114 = 0.77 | 106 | 82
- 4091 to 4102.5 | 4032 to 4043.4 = 1.32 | 83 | 109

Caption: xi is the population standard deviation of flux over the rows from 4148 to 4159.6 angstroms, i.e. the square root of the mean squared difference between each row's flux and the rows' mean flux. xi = 0.4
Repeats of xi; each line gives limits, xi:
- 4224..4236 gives 0.3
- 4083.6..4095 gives 0.8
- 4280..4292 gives 0.2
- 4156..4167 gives 0.3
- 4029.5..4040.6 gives 1.0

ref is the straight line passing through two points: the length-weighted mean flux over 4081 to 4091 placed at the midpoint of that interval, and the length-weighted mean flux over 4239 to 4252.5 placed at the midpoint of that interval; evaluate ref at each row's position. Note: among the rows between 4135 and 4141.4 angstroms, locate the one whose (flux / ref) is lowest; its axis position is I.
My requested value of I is 4136.16 angstroms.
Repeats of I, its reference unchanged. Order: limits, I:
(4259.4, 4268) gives 4260.86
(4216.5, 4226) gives 4224.71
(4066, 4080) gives 4066.28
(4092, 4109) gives 4103.90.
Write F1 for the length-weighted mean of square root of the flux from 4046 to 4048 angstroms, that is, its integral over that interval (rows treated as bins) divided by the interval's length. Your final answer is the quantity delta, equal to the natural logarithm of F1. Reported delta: 1.13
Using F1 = 3.11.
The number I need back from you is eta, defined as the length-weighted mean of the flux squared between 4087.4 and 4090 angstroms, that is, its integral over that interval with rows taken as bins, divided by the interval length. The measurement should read 101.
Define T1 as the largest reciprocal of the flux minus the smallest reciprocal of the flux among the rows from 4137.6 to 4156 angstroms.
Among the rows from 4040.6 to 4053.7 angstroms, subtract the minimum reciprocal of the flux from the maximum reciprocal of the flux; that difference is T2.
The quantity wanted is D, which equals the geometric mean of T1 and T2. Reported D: 0.014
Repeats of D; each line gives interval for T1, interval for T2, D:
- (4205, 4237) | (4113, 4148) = 0.015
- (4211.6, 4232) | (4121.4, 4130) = 0.013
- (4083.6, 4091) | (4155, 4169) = 0.007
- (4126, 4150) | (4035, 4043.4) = 0.022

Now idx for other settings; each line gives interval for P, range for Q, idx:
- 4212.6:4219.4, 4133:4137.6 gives 1.16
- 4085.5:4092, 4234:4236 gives 0.98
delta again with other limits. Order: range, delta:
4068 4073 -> 1.12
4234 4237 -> 1.12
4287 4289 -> 1.07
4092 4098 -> 1.00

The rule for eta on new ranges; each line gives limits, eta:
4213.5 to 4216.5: 87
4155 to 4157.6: 82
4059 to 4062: 71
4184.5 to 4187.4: 80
